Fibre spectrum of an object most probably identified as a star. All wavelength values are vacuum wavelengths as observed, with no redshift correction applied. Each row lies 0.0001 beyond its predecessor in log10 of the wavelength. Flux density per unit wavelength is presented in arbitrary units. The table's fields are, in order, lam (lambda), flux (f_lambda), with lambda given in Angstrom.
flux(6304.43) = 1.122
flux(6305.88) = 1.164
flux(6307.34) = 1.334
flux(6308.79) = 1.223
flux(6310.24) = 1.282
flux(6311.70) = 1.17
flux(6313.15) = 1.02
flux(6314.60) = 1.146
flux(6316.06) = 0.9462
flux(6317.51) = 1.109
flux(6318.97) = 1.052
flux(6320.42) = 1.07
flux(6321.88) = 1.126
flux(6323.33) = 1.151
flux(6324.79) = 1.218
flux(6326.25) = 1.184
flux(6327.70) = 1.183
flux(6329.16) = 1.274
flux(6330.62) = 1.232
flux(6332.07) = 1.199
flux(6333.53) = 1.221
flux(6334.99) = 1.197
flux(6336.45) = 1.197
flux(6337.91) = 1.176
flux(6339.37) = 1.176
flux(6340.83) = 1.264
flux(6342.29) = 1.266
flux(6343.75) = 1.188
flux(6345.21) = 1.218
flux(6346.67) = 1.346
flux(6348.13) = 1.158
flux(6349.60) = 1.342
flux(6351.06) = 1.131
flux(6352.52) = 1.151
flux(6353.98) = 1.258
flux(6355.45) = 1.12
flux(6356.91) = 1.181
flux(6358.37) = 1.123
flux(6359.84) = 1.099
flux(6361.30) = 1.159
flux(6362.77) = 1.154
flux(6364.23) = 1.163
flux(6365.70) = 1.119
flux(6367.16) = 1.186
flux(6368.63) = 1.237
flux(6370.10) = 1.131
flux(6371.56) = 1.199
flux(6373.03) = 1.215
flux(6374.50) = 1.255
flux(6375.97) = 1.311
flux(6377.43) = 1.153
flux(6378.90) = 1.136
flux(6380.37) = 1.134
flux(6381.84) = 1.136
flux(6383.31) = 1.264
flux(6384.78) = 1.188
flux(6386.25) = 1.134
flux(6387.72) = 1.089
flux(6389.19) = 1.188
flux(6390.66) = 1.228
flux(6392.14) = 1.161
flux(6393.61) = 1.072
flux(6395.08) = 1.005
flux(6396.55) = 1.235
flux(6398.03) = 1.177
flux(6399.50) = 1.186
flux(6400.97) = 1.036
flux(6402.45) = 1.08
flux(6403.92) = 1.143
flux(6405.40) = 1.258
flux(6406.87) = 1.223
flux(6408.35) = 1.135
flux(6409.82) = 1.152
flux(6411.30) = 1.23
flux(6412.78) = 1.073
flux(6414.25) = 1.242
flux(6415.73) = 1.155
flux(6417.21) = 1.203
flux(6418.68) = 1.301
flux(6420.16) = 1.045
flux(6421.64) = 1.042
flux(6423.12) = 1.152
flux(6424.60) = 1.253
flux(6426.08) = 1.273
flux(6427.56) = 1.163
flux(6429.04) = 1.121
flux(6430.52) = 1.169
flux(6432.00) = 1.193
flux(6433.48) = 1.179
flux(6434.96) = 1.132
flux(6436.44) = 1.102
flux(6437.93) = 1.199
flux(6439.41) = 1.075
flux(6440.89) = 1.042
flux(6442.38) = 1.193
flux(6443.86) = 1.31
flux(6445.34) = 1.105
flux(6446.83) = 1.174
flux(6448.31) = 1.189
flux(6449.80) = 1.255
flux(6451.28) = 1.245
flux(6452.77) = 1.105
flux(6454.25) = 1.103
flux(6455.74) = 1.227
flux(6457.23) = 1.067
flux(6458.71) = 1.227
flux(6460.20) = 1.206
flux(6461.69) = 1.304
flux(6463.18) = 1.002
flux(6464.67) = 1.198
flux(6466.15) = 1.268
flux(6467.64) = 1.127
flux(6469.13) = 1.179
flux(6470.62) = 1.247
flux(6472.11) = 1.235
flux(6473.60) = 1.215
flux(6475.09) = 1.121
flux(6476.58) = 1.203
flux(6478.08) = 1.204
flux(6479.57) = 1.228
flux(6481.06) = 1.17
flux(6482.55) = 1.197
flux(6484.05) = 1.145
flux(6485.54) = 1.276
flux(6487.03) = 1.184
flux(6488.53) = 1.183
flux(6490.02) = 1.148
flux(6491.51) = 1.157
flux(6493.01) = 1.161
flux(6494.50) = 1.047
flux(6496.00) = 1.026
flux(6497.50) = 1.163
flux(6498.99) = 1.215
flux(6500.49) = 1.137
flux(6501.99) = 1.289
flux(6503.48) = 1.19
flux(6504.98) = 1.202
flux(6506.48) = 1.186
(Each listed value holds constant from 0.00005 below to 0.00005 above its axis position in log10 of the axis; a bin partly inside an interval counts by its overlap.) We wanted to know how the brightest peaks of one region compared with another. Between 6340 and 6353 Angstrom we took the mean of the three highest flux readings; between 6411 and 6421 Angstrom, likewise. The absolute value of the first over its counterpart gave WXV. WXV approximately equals 1.05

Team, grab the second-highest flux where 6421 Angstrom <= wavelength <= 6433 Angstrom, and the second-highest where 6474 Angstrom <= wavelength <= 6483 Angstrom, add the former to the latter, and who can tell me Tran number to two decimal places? 2.46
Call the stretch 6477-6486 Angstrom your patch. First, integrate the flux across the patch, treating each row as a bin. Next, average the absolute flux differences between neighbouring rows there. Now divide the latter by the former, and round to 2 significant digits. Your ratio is 0.0054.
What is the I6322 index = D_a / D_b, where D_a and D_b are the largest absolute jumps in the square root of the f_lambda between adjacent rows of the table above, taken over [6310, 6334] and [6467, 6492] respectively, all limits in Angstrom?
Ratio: 1.6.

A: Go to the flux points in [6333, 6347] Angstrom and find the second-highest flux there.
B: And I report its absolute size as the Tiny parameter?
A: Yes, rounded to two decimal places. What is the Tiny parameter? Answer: 1.27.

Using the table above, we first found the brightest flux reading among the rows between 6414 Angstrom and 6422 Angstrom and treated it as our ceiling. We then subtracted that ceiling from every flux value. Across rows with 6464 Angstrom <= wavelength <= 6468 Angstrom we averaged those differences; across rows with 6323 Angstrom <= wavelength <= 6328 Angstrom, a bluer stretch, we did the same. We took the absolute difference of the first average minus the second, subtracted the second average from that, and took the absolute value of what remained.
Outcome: 0.13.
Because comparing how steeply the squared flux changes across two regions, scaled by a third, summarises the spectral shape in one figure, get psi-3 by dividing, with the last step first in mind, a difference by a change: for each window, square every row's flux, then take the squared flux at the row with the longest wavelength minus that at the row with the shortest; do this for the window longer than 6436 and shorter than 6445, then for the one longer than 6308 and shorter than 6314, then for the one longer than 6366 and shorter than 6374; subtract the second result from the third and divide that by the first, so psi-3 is 1.0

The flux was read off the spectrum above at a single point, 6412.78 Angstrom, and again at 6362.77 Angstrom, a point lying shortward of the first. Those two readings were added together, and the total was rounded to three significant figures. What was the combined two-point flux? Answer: 2.23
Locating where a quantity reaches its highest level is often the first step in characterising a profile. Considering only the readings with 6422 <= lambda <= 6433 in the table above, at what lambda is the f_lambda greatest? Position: 6426.08 Angstrom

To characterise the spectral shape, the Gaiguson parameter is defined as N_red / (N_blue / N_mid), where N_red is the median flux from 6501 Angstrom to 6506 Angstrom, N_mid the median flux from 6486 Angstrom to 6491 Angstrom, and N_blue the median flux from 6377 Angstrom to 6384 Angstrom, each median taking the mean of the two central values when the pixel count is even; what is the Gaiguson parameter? 1.25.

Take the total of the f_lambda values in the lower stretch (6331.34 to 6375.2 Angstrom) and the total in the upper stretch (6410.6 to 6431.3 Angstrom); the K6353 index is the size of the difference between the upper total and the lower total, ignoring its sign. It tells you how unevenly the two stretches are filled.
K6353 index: 19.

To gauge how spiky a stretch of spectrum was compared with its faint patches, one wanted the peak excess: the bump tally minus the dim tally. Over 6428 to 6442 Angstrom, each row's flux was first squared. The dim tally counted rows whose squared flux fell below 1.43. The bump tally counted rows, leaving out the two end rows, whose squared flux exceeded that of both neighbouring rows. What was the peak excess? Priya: -6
